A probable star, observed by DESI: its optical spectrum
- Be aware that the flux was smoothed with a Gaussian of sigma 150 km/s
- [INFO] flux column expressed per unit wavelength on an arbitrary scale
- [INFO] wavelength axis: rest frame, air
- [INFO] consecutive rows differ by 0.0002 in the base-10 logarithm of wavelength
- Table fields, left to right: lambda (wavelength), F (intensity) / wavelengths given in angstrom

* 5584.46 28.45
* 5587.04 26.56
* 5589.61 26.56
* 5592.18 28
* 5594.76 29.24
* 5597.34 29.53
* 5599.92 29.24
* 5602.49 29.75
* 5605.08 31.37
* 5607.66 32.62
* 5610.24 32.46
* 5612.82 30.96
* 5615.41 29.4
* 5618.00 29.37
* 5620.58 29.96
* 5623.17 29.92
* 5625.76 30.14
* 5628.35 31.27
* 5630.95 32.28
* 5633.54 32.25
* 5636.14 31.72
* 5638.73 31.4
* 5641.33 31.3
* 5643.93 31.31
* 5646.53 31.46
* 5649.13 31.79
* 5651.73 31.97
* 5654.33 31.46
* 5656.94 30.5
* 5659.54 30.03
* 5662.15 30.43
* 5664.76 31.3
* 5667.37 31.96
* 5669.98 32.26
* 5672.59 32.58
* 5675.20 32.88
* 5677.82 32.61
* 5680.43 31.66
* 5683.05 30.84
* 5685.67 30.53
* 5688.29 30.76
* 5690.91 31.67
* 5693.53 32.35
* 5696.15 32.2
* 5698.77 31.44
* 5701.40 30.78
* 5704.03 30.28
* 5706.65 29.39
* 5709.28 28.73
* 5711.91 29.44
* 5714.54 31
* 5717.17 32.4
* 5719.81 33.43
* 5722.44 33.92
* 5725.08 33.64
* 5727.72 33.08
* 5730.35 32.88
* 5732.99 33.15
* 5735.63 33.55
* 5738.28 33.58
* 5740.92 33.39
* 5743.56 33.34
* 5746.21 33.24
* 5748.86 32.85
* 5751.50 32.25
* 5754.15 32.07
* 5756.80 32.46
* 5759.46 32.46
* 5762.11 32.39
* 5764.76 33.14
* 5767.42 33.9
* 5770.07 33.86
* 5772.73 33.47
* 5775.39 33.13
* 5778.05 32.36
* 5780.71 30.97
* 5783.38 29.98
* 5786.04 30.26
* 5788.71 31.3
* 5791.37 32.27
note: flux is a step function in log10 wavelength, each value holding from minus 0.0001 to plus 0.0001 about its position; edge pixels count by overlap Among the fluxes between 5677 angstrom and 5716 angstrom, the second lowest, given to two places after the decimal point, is 29.39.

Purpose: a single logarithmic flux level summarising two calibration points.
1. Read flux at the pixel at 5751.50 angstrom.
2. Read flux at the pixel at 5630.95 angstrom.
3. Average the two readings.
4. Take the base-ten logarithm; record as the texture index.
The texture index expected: 1.51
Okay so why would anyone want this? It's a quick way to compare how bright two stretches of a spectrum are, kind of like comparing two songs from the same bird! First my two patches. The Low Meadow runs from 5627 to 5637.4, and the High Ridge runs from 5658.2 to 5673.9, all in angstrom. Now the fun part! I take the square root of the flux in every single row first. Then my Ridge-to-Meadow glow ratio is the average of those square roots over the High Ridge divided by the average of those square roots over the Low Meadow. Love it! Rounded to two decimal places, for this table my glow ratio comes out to 0.99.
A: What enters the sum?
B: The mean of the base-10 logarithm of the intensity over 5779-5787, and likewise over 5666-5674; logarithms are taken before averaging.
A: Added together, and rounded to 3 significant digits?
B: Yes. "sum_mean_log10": 2.99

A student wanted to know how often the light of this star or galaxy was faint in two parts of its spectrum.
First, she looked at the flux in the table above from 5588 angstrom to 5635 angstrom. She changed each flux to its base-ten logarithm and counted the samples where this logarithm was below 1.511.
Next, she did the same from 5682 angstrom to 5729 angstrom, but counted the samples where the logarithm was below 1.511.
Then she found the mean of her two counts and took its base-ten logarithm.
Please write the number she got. 1.18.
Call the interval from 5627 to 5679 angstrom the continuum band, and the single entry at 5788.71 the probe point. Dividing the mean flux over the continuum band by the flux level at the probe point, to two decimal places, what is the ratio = 1.01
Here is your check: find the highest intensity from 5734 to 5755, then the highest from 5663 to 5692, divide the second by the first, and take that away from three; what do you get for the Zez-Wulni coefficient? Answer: 2.02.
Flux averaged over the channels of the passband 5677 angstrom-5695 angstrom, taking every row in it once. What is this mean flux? 31.5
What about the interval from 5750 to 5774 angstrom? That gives 32.9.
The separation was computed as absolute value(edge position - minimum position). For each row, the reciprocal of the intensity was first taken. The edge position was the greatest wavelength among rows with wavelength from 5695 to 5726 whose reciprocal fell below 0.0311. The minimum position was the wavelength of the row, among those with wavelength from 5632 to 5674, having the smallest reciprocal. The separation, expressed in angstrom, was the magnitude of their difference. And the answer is 52.5 angstrom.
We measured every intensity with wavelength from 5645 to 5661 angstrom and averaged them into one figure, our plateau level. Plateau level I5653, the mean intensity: 31.2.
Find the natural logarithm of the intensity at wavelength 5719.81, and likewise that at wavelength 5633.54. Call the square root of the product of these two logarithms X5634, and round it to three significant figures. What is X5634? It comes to 3.49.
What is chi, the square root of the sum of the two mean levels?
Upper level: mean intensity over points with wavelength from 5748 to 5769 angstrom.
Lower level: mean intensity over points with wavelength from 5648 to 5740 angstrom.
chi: 8.03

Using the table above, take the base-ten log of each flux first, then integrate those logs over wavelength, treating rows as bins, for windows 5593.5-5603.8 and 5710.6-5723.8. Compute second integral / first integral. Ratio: 1.3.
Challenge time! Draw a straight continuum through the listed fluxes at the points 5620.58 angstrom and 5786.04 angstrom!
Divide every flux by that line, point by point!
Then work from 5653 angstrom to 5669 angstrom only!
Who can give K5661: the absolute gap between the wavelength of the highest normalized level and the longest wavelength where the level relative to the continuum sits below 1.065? 0.0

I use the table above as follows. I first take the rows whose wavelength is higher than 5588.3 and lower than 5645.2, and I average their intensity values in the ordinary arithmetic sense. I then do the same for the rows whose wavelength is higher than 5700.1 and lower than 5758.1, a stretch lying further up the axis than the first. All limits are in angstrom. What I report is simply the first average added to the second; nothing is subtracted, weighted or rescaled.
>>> 62.7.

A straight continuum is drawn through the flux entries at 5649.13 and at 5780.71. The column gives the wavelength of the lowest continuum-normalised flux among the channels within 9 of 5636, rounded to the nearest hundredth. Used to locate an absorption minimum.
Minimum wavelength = 5628.35 angstrom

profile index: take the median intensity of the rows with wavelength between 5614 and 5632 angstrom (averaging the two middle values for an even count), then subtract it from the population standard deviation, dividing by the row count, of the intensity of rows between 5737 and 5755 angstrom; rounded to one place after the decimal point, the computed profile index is -29.4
